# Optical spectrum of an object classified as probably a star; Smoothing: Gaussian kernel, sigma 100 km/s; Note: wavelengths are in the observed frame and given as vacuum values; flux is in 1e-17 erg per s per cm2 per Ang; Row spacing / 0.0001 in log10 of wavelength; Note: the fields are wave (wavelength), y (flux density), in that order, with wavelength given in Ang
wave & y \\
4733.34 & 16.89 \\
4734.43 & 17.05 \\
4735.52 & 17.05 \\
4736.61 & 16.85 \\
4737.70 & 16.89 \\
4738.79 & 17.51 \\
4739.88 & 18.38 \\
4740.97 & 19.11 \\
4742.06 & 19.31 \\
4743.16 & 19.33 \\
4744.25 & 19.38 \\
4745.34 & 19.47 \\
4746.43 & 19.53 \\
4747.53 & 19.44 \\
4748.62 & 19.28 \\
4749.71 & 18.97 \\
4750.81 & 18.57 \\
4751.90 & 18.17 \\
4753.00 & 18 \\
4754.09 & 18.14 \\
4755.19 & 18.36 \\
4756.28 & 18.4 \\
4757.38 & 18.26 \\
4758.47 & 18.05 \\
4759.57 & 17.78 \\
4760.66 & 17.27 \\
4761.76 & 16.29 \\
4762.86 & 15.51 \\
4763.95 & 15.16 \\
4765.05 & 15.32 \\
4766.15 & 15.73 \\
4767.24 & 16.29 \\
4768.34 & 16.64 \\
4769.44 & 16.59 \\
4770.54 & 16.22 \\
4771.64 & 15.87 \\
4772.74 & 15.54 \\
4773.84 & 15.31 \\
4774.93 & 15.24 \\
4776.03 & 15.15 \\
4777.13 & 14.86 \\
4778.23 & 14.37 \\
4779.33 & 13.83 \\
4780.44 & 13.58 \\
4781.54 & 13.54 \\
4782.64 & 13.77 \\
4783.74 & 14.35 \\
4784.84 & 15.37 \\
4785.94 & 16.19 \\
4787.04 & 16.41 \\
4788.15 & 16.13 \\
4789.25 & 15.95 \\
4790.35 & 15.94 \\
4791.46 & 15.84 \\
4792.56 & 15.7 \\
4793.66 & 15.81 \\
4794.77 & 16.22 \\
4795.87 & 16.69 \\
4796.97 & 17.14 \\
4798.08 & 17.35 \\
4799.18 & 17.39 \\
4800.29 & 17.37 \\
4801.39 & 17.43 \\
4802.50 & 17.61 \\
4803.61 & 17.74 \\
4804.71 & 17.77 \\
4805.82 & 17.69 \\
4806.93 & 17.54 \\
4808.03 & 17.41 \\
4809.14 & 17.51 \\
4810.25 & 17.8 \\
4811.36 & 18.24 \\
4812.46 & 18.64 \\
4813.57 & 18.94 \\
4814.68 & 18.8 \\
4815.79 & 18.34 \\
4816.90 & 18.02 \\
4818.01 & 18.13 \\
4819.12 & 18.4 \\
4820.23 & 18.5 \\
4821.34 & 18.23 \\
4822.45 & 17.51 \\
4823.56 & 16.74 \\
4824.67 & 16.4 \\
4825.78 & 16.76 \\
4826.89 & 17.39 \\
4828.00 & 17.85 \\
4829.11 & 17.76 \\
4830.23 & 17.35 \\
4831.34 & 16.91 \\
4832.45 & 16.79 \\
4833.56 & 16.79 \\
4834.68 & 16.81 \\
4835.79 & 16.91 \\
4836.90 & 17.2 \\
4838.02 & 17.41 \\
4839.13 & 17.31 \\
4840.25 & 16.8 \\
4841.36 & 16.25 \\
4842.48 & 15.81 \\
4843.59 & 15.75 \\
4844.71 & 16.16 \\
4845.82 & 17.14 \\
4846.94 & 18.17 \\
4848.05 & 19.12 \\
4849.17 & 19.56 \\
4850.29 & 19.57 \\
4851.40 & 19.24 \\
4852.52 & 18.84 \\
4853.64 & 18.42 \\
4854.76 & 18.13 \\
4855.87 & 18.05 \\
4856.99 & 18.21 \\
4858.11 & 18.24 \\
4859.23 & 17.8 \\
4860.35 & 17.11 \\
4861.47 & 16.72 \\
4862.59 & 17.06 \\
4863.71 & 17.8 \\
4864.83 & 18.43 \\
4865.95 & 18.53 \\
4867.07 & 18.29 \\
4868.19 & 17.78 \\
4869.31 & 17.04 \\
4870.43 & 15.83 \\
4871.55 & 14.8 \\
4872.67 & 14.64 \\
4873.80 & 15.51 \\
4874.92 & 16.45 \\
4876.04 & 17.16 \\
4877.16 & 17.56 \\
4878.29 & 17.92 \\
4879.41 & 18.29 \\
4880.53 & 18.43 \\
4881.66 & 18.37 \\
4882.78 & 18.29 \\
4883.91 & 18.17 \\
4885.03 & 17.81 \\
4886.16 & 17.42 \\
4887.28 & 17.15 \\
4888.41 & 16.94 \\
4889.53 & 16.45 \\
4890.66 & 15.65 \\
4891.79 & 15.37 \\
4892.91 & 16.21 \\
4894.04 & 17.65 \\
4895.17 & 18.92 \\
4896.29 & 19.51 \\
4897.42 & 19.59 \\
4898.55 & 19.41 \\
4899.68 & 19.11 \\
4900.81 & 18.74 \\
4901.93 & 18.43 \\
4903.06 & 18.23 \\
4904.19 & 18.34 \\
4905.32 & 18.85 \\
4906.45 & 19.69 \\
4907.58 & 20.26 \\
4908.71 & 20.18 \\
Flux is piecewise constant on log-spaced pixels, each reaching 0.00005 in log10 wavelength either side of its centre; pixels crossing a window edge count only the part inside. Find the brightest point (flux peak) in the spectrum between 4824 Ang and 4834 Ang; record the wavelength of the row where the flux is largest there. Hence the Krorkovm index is 4828.00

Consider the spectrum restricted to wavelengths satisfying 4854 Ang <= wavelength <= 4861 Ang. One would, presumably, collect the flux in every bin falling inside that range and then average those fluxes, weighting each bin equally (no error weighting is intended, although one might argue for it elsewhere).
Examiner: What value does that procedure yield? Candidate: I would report 17.9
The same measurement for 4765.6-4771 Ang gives 16.3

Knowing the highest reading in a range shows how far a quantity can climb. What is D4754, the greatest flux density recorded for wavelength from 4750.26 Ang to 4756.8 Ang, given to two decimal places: 18.57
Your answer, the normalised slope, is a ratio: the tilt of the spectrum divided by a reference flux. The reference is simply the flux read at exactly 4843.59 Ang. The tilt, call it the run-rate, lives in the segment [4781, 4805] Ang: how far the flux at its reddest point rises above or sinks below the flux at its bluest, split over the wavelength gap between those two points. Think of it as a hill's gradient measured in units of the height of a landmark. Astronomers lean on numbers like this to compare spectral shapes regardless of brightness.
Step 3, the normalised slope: 0.012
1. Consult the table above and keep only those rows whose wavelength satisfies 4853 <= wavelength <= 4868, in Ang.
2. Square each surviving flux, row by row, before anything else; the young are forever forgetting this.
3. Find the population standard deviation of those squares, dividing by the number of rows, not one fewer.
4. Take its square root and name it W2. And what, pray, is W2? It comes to 4.5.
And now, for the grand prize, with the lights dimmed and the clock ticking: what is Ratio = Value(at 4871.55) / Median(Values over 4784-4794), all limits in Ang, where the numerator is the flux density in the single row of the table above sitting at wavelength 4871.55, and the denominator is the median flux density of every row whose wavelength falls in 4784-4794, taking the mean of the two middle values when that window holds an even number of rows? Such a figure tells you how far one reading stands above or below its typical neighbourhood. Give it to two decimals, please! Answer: 0.93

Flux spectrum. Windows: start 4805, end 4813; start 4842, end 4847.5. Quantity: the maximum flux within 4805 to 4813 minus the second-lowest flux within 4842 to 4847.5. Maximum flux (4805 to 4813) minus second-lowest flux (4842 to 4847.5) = 2.8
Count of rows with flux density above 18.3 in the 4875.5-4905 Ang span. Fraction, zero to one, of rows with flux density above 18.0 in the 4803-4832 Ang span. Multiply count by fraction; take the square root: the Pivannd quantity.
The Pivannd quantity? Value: 2.0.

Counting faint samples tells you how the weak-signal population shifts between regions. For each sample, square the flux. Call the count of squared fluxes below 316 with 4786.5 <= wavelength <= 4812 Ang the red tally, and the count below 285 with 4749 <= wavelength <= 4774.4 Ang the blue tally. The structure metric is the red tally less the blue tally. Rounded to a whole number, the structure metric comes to 9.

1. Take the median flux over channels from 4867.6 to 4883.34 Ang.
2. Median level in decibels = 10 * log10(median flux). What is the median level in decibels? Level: 12.40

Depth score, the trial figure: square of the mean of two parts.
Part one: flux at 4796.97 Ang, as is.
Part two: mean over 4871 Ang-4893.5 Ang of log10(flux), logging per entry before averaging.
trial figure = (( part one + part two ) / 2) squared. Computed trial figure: 84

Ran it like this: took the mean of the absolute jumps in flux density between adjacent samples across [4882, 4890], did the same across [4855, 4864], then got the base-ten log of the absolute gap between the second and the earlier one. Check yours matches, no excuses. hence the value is -1.04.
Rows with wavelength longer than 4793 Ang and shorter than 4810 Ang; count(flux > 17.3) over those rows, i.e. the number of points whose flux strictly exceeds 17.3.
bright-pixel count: 11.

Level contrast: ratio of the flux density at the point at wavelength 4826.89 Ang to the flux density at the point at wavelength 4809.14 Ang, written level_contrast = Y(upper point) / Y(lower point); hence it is 0.99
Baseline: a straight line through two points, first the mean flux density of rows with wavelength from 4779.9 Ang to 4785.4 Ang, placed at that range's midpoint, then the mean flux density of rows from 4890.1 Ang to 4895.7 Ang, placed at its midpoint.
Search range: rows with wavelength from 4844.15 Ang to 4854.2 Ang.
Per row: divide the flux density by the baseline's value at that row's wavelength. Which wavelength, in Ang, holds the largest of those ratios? 4849.17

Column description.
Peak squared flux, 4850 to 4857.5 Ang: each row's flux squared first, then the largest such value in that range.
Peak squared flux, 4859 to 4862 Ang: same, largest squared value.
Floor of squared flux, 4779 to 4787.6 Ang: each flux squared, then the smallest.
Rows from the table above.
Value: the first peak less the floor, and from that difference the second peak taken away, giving -117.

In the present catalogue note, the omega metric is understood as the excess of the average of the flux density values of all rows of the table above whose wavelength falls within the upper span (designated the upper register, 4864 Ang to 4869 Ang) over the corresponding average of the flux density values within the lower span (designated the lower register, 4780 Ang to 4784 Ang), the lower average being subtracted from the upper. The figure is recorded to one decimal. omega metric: 4.4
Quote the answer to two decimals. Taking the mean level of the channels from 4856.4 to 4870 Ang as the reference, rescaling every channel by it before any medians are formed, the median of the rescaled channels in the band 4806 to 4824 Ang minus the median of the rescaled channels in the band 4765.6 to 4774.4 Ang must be 0.12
